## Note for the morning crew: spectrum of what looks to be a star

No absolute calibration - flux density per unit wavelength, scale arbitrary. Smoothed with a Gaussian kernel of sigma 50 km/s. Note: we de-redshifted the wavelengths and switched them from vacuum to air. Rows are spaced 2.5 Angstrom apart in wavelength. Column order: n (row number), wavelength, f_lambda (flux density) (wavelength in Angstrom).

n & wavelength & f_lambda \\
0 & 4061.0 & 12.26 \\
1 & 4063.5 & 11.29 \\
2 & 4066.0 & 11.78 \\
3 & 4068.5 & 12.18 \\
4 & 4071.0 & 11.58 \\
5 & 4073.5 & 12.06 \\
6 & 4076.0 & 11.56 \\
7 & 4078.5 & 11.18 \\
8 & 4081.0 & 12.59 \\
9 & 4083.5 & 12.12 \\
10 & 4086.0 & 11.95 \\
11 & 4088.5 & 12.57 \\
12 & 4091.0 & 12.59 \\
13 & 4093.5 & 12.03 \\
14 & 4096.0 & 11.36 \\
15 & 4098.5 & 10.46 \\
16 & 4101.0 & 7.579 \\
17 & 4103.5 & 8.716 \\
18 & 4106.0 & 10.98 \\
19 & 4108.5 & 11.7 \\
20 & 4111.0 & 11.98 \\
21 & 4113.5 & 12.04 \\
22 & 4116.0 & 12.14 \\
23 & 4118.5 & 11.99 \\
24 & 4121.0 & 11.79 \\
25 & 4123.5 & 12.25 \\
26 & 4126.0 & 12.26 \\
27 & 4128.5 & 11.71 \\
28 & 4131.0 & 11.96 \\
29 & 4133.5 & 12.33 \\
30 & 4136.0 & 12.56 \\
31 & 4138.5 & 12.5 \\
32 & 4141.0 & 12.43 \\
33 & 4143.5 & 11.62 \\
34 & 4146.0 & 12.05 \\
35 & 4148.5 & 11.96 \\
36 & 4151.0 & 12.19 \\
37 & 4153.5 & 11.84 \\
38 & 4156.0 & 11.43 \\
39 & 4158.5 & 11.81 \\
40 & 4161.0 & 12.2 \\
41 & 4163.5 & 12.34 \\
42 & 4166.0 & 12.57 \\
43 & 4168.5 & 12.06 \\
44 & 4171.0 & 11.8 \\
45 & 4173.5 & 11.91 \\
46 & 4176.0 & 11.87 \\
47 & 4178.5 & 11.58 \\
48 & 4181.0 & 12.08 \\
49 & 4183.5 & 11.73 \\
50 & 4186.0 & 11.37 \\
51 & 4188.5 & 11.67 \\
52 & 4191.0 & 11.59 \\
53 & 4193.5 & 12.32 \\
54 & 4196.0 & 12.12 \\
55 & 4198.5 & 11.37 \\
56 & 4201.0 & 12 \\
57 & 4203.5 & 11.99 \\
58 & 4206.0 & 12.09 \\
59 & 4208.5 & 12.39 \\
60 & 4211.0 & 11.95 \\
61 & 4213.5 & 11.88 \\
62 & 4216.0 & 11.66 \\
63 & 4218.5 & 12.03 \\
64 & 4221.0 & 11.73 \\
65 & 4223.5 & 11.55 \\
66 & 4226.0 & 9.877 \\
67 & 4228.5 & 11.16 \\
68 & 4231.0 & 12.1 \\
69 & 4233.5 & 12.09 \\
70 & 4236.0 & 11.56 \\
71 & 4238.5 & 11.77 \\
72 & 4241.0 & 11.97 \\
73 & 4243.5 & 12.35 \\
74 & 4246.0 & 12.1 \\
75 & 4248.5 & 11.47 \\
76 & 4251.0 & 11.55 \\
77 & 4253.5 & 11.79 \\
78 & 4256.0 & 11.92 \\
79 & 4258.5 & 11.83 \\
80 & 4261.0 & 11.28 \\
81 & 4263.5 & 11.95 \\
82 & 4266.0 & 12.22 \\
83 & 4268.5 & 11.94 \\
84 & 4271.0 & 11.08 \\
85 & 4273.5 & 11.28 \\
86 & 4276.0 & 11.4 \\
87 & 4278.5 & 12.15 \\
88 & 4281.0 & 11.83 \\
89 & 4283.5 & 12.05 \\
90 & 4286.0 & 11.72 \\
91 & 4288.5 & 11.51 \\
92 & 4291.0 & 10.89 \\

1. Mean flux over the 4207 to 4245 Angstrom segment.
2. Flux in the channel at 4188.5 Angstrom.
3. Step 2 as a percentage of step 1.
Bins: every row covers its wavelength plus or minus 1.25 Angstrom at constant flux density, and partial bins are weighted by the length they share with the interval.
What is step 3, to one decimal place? 99.4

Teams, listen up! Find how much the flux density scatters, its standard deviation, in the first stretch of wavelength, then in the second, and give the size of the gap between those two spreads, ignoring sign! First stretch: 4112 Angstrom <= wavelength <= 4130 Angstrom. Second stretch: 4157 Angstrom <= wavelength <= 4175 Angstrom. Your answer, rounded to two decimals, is 0.07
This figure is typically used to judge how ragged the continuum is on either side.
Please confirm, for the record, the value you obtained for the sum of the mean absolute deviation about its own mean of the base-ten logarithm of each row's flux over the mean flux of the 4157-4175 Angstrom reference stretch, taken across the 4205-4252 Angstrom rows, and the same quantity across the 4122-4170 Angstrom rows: 0.023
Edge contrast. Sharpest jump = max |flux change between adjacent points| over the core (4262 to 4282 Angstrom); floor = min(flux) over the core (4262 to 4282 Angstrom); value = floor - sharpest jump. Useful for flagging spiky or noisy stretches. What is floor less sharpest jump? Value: 10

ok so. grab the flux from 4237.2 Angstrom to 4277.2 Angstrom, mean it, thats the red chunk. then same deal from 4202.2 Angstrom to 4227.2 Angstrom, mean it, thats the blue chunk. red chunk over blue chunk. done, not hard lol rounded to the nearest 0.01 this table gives 1.00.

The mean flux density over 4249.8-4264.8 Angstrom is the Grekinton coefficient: 11.72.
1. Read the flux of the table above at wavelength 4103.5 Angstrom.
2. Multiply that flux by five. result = 44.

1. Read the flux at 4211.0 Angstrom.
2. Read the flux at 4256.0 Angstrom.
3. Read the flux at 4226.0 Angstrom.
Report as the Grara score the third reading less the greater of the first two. -2.1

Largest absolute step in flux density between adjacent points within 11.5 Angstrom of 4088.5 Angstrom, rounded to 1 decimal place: 1.4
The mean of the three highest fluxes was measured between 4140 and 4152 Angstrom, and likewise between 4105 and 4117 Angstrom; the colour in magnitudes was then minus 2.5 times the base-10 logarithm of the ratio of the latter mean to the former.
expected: 0.02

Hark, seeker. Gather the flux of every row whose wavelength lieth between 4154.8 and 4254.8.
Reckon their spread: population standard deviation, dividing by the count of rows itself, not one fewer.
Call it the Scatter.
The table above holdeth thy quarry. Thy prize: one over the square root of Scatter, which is 1.5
